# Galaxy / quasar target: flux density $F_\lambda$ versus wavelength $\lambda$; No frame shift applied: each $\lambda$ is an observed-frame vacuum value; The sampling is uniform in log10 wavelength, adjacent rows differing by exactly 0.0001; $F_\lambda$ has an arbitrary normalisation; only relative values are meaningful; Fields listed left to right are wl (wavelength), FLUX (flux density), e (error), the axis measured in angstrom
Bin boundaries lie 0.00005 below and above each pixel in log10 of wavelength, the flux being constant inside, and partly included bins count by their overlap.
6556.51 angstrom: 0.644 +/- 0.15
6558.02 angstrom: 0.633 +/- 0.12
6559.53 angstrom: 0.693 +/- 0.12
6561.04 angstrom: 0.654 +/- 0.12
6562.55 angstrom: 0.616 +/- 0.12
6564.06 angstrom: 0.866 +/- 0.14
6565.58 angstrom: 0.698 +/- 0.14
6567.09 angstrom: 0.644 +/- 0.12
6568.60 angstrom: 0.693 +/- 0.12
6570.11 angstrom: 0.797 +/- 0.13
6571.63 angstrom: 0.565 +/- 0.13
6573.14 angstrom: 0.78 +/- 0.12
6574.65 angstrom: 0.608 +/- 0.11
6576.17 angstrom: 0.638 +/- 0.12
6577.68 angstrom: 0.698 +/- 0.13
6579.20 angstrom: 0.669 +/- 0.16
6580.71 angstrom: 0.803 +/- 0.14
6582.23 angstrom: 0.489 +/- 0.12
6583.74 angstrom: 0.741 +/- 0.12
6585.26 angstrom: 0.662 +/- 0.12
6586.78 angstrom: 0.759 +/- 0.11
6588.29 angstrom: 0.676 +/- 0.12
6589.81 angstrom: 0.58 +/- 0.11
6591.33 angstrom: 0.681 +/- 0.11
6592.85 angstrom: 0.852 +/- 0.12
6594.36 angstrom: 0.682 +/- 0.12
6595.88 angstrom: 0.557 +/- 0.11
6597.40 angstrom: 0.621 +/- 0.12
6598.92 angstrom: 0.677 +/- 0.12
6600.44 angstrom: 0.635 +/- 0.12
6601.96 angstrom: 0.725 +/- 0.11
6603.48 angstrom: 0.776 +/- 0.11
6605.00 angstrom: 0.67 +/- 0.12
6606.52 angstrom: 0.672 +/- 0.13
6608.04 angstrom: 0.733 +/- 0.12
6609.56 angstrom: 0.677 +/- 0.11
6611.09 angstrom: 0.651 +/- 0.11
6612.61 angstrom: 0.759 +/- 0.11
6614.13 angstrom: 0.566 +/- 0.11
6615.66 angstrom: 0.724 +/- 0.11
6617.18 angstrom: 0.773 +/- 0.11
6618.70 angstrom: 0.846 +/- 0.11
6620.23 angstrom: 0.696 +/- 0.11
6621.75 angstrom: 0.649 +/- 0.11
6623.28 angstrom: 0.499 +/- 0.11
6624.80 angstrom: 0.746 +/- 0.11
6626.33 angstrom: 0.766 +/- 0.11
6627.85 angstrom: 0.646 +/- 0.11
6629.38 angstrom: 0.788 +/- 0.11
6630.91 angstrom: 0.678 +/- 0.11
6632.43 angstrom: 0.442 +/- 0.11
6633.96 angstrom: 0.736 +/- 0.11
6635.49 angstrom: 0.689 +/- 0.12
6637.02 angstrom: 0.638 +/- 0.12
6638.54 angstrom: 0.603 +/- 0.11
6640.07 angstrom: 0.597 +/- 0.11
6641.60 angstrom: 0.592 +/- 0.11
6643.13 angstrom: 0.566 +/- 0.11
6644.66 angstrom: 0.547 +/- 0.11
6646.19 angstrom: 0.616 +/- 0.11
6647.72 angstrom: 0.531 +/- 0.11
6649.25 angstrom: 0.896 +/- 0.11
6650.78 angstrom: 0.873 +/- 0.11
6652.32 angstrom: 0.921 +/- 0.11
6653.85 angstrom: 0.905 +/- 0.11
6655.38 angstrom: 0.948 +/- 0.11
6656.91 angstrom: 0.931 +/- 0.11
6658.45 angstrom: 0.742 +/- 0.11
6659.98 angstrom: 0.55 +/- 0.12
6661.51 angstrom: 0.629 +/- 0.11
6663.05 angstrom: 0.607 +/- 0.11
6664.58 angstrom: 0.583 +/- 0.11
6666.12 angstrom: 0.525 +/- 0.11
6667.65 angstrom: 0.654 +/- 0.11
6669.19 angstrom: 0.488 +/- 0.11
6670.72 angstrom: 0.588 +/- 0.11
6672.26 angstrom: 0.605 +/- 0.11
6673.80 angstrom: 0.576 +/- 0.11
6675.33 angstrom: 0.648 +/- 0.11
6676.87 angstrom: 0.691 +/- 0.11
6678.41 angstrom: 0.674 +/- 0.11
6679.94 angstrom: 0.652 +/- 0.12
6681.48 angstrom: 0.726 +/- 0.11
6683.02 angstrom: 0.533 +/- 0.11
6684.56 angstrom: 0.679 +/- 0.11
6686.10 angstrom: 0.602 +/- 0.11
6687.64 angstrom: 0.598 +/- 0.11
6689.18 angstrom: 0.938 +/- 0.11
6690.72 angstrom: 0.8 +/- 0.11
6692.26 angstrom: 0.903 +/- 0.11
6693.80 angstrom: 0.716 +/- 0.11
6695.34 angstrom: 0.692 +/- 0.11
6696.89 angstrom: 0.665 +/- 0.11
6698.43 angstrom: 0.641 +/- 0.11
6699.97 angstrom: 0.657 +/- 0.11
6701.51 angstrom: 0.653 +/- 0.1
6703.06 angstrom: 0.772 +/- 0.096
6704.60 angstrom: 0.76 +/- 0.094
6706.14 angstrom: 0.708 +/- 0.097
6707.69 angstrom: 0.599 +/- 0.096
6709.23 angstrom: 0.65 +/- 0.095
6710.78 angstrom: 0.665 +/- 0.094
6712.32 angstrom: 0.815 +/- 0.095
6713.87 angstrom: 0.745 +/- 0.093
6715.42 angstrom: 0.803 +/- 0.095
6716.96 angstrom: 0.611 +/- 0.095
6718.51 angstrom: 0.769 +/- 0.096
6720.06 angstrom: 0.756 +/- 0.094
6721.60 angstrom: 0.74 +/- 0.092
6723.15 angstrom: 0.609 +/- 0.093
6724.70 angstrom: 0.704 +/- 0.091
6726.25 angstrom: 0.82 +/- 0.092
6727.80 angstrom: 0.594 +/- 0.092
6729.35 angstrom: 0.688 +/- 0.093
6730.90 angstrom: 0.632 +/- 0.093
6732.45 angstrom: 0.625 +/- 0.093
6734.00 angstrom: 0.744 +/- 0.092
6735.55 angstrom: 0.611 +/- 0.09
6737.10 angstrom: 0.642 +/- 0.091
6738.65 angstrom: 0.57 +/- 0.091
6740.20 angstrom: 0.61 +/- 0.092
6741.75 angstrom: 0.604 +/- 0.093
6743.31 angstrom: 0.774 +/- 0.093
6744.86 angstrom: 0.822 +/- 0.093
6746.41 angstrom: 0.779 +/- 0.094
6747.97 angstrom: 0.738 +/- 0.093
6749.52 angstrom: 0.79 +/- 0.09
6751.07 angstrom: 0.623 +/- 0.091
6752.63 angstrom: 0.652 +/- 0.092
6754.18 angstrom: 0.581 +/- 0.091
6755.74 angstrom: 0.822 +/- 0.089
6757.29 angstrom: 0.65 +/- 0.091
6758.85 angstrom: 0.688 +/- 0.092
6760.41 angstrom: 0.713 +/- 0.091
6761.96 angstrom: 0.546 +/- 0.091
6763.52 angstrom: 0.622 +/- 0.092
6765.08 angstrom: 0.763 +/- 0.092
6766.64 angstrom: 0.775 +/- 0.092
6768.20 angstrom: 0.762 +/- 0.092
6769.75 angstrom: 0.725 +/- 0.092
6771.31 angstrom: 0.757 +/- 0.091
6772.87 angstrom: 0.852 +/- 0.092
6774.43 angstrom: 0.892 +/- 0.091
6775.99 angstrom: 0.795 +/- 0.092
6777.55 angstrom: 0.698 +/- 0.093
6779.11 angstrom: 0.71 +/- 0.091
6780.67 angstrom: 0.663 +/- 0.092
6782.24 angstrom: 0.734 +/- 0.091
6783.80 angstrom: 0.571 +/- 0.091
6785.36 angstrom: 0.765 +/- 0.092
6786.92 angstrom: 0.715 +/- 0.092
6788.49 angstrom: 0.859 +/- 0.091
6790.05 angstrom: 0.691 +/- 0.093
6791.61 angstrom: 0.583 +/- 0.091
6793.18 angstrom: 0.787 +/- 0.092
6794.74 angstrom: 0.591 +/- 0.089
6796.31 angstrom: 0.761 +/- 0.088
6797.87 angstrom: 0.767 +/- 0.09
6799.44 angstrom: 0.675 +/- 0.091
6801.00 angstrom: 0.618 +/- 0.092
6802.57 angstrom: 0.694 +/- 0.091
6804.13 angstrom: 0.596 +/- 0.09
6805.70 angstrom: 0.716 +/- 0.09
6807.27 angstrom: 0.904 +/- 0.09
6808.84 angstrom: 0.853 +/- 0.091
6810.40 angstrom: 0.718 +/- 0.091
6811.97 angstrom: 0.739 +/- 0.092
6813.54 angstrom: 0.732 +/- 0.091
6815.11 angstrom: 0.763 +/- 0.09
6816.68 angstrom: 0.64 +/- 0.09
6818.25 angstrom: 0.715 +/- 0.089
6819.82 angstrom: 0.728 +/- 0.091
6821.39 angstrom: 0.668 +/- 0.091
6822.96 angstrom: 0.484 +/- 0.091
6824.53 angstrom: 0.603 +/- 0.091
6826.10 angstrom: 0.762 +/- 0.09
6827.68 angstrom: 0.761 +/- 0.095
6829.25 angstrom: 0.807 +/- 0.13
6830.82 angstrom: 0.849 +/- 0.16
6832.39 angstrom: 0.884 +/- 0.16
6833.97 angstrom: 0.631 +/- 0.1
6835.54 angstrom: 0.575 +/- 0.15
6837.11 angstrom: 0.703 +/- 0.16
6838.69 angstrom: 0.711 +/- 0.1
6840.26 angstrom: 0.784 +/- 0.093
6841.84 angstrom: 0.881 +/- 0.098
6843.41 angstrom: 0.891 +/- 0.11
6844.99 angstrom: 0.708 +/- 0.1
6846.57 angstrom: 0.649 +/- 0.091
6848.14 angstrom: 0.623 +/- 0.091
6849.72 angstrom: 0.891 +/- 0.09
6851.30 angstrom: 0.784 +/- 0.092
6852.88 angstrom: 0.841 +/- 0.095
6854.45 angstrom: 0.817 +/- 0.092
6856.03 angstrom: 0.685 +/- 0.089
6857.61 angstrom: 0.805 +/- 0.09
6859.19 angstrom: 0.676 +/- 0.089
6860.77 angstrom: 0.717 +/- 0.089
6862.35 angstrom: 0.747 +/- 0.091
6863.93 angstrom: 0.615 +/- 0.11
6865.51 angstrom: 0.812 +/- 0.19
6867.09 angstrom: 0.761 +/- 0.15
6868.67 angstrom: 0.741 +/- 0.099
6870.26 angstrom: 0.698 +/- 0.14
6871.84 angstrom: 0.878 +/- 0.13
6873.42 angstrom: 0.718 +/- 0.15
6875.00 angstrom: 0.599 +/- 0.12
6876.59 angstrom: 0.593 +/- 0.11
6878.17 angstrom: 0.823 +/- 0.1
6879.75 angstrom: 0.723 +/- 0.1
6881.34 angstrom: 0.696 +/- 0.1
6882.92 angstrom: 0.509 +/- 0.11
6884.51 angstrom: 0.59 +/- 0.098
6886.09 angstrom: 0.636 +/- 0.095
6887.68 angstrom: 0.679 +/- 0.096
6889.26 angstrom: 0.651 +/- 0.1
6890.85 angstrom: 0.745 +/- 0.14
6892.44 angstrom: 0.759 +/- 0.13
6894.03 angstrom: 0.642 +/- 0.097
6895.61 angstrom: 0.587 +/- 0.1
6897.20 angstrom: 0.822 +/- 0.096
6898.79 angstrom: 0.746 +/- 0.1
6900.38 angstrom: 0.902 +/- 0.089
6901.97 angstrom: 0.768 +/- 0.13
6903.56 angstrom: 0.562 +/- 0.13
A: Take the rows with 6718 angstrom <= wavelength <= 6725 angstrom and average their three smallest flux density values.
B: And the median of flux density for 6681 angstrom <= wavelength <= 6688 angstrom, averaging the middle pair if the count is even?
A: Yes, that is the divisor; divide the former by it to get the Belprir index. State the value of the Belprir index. 1.14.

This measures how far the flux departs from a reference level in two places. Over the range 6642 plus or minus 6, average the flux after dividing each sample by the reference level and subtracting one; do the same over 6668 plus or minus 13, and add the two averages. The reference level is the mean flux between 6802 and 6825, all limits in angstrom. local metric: -0.24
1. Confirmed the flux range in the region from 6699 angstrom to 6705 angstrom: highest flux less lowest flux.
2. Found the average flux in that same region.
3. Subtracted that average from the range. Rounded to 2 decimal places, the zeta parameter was -0.59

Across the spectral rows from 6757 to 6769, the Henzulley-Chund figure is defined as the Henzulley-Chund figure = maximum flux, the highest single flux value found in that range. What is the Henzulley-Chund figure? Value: 0.775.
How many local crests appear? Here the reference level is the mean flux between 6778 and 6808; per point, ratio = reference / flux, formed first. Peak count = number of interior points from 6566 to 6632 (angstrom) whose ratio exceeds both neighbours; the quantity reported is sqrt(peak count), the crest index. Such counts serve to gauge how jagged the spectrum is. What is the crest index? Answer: 3.6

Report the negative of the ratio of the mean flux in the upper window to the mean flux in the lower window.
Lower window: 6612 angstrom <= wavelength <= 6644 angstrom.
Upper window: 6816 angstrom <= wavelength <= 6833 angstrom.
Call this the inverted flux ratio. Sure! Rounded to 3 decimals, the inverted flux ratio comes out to -1.077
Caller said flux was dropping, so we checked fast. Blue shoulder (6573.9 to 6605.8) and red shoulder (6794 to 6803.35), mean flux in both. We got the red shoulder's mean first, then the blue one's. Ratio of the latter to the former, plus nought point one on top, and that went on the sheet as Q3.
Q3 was 1.09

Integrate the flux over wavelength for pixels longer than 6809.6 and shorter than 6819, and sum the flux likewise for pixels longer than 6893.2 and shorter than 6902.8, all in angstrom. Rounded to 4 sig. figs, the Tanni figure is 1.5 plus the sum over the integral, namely 2.161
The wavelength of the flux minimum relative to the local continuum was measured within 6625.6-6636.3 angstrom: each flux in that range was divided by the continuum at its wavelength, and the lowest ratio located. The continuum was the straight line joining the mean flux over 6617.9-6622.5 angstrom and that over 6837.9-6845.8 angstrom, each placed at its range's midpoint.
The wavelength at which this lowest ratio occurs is 6632.43 angstrom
